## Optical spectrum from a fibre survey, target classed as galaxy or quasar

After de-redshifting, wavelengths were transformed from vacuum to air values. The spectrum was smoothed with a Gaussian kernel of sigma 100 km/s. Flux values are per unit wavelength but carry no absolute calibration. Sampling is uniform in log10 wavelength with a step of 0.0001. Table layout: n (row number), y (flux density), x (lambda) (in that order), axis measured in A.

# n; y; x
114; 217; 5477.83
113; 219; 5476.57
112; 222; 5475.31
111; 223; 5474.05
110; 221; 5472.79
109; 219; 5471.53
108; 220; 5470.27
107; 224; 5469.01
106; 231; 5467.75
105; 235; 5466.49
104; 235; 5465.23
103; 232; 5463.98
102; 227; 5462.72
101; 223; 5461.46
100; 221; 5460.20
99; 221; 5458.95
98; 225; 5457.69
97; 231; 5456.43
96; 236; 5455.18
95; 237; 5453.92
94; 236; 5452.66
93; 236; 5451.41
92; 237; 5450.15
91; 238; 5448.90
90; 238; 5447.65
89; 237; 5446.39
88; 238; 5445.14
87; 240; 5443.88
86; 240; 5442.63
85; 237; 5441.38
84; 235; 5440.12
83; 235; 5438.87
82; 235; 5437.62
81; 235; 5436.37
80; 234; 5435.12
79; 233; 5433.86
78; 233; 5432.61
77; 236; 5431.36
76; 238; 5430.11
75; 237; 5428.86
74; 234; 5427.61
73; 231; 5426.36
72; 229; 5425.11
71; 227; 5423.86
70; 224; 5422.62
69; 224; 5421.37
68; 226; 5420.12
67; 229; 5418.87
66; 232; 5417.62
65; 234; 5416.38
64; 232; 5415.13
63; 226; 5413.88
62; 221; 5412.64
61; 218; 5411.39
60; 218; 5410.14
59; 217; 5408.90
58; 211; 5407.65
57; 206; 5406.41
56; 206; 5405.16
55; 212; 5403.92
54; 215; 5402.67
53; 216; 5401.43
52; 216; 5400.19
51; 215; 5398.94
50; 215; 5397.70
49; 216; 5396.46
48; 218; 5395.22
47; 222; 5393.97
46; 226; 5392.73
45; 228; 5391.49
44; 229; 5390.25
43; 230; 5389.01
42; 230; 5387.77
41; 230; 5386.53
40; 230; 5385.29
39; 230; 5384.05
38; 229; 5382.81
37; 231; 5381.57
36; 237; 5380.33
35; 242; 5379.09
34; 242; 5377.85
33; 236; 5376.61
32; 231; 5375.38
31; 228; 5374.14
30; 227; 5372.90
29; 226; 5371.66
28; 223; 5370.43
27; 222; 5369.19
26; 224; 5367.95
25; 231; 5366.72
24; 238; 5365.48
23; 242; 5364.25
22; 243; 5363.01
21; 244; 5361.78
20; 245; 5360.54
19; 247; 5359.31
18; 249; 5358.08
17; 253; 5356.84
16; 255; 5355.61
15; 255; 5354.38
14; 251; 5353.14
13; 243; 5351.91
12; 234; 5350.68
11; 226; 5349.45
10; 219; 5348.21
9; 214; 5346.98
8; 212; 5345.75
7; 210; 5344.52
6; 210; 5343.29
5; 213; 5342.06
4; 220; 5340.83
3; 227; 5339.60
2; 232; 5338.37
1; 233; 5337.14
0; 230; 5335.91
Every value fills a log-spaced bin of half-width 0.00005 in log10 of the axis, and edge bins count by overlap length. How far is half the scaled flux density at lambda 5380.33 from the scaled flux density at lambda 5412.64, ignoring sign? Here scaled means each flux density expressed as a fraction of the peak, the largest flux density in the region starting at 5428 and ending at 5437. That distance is 0.43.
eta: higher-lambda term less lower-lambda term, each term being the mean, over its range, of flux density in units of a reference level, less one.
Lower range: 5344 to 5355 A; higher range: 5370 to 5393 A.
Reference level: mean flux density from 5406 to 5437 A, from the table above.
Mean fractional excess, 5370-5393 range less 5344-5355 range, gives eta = 0.01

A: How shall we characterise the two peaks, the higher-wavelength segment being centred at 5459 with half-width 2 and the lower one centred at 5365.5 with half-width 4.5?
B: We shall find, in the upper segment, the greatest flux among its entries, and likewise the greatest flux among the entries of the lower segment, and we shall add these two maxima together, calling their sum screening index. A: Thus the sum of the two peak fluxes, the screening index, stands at 469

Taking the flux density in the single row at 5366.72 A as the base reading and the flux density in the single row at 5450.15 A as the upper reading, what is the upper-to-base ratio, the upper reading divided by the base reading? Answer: 1.03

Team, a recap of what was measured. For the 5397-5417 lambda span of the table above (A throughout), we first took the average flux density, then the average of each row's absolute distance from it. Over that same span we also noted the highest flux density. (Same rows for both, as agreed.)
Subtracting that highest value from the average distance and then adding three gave -225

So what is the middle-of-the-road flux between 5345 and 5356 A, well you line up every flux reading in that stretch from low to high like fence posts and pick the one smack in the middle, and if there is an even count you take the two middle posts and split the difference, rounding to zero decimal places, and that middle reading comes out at 234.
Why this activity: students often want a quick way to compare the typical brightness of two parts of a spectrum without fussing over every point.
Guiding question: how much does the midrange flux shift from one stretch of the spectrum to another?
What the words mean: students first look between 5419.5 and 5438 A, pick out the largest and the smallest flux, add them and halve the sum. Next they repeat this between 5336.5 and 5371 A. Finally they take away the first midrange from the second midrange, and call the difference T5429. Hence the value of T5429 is 1.5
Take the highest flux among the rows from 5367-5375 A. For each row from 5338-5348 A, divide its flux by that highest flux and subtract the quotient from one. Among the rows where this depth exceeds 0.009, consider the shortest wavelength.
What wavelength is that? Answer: 5340.83 A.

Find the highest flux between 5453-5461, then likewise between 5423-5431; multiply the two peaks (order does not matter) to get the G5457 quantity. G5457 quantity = 56406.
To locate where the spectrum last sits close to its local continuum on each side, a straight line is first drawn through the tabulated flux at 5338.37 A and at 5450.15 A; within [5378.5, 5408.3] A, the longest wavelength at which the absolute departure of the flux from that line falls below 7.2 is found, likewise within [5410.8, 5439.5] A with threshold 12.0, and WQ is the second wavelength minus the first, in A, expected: 47.4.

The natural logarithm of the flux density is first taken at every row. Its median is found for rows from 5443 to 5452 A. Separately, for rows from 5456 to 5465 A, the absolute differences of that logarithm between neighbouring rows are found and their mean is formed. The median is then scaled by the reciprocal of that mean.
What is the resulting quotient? 354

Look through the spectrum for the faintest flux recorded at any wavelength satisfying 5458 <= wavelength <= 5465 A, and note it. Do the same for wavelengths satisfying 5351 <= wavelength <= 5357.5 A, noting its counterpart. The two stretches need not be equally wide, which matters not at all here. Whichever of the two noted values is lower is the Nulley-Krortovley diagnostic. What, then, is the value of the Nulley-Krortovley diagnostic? 221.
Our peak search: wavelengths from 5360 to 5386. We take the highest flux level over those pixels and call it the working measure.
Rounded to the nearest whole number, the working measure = 245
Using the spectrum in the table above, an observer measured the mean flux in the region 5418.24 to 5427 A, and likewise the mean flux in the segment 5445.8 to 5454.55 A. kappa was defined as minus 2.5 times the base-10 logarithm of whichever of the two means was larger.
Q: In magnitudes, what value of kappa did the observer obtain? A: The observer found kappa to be -5.94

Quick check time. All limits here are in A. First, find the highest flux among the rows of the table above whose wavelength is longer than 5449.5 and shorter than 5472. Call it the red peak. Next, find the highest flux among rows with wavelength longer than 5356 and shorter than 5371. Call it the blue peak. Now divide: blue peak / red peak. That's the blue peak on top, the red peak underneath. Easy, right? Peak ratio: 1.07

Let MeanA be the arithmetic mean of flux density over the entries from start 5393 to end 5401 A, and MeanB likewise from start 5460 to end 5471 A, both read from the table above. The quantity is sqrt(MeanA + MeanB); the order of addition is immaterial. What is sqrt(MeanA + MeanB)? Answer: 21.1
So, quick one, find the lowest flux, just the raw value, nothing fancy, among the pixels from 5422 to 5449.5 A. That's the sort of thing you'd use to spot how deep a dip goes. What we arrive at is 224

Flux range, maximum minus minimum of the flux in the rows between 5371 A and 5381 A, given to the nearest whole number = 16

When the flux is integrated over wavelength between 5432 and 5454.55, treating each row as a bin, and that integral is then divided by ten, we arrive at 533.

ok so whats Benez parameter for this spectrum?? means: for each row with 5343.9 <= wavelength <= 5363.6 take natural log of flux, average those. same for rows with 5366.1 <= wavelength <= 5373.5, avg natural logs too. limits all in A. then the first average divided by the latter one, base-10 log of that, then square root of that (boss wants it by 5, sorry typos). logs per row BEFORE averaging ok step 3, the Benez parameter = 0.063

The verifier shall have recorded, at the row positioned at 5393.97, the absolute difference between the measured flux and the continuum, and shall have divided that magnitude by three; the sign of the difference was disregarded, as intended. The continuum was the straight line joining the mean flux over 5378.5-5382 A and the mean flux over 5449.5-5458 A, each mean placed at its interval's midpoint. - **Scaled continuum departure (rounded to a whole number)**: 5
